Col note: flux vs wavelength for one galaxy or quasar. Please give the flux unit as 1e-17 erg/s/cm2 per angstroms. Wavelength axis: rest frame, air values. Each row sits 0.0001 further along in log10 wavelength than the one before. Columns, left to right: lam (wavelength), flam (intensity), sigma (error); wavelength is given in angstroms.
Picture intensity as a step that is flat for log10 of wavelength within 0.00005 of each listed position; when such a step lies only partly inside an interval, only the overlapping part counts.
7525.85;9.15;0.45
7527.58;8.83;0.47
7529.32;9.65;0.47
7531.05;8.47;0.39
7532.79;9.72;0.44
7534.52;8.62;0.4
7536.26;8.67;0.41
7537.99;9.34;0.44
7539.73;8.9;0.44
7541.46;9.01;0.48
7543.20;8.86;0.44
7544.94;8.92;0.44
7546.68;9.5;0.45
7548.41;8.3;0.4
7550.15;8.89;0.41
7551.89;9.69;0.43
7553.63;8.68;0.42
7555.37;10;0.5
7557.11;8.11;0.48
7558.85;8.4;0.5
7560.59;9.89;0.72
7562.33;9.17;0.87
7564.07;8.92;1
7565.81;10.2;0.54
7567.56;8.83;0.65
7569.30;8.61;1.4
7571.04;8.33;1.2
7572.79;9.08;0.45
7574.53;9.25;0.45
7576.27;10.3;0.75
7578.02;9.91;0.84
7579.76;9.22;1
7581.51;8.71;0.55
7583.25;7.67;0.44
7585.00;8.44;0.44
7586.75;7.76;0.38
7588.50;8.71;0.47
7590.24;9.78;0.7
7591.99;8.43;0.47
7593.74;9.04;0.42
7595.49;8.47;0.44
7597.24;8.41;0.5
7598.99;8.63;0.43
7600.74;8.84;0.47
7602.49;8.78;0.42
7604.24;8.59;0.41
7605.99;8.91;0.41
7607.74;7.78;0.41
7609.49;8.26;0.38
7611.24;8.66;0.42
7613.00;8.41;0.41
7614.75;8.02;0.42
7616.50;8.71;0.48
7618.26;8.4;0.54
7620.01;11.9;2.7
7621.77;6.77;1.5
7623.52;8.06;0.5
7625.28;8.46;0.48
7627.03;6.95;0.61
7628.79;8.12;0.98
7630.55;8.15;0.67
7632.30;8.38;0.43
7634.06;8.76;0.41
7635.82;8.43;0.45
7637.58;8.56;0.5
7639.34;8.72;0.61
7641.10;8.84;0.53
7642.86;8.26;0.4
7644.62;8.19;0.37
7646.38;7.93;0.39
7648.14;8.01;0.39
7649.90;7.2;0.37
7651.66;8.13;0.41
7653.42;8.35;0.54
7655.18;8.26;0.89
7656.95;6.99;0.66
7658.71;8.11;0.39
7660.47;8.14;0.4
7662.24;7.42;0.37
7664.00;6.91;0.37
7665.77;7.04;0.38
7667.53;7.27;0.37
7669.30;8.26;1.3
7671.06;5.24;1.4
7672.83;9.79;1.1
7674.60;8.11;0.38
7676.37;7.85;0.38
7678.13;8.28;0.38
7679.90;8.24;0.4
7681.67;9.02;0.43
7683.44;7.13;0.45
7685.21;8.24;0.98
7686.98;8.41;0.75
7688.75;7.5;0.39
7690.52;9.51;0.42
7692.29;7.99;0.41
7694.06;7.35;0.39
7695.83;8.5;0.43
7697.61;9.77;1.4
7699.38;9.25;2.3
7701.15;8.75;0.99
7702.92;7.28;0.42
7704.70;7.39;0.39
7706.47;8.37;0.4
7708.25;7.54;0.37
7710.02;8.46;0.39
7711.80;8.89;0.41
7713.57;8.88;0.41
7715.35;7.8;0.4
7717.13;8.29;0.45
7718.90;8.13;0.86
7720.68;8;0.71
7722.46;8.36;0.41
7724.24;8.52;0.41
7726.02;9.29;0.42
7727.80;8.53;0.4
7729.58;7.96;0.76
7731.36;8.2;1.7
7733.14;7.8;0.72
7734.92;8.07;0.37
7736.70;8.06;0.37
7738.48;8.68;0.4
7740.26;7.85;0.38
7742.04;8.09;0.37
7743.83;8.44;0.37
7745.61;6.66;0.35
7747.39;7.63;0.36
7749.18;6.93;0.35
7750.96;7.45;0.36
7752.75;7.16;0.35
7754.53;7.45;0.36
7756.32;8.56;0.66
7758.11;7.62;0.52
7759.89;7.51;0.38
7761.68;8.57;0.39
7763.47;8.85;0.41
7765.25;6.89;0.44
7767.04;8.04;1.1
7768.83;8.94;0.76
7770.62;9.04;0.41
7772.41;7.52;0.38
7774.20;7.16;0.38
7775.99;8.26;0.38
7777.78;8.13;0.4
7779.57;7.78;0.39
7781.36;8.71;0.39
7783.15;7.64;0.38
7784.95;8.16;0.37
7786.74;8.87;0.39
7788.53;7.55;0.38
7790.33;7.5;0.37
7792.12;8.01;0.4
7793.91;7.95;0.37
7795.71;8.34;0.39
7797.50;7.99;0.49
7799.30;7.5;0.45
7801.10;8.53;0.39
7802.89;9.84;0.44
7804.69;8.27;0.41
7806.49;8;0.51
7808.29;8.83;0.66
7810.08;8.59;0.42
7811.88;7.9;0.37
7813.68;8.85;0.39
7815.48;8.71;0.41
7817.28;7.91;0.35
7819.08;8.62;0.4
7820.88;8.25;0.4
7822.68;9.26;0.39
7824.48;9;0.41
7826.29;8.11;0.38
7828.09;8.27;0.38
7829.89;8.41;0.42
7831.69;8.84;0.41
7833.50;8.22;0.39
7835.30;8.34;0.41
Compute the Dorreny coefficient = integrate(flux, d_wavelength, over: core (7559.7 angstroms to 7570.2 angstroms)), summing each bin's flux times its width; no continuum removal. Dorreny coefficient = 97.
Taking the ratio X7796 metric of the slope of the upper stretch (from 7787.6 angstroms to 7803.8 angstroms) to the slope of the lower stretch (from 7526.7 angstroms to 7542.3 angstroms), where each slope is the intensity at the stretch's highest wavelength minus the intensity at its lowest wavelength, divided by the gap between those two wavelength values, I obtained 12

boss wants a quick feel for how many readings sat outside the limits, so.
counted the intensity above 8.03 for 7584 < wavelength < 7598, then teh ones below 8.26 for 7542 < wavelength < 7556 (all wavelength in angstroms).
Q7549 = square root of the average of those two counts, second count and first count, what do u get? 1.9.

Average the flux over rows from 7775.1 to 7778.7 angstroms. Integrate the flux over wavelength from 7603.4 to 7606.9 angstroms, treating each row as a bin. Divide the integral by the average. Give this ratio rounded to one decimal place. 3.7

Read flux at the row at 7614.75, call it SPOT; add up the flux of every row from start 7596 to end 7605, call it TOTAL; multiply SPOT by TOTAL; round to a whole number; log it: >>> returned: 347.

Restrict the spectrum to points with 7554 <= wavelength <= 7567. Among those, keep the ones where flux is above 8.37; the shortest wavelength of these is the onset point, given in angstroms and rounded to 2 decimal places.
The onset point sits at 7555.37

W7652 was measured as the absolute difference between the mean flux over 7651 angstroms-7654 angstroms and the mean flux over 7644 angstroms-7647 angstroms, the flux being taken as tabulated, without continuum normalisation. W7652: 0.18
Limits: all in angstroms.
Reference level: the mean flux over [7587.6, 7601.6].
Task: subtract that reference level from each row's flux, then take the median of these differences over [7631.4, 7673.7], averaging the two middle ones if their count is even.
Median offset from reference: -0.6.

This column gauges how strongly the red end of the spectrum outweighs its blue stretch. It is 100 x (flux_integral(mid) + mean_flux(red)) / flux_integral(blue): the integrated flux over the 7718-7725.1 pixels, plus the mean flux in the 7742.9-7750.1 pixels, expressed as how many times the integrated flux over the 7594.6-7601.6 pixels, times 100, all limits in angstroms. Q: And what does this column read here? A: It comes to 110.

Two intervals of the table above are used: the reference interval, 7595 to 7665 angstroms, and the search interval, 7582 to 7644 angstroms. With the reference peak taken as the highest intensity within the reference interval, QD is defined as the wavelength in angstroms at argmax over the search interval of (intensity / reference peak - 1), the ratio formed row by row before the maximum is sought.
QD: 7620.01 angstroms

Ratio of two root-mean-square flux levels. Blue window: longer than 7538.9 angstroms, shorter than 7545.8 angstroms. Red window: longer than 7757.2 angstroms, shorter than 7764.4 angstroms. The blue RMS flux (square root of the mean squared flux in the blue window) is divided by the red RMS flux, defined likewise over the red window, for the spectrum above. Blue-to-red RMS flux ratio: 1.09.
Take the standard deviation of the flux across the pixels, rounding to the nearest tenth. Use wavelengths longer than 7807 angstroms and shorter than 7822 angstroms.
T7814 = 0.4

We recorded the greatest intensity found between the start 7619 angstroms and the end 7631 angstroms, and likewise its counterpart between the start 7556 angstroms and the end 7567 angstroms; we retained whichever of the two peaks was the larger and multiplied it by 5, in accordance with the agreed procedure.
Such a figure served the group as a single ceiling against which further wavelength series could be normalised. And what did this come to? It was 59.5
